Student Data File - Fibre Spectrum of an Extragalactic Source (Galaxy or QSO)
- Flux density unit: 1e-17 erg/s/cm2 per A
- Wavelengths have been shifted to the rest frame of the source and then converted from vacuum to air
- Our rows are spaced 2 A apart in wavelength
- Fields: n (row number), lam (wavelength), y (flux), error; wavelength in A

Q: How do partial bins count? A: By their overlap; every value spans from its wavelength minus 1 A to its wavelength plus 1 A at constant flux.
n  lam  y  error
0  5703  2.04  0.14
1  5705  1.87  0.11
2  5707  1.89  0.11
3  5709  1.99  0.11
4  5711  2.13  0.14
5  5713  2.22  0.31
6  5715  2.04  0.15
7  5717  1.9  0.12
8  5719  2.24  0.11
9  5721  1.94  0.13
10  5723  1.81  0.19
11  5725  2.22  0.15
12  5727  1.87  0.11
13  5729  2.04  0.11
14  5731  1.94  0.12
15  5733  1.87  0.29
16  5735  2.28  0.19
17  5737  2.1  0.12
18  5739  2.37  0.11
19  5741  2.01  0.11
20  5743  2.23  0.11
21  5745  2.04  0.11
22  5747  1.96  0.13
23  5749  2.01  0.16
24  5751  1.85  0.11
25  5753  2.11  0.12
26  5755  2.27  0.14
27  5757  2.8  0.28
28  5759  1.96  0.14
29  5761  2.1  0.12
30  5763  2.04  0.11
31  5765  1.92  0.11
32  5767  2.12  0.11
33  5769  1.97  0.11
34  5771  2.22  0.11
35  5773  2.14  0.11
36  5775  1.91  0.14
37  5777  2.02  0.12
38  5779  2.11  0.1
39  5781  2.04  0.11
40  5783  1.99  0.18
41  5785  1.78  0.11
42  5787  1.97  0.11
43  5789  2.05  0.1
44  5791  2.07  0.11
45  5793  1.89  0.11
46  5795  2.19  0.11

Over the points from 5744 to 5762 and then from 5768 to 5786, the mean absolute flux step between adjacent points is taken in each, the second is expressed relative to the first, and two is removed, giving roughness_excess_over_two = -1.5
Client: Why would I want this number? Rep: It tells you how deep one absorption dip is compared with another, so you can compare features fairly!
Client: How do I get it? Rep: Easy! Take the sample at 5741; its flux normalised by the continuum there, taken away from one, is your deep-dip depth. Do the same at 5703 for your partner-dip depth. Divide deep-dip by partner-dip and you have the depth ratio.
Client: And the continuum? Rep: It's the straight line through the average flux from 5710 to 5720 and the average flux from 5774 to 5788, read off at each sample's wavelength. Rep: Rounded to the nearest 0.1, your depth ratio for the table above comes 0.5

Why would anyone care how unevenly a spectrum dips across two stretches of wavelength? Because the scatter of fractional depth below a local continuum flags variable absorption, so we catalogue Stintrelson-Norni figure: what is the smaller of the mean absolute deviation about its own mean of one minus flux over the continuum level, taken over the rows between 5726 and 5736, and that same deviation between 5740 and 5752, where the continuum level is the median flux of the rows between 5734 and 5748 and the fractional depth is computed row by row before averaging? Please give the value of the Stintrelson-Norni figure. 0.038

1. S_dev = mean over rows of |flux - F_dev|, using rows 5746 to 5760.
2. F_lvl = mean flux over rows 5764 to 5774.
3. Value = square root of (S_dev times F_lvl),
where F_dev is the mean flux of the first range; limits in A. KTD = 0.69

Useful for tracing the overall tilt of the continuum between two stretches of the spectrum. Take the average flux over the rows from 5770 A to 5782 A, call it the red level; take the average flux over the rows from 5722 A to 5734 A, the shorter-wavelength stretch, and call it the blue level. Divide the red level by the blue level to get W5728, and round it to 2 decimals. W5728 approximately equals 1.06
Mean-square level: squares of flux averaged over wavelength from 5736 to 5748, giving 4.5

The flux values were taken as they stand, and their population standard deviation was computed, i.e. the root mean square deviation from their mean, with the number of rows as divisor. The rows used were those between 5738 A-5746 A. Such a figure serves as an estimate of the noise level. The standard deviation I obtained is 0.15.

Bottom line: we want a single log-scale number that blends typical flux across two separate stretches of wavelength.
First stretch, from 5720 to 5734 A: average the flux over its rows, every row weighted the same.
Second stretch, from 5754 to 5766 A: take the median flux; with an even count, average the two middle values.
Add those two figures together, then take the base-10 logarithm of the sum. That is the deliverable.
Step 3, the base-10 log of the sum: 0.605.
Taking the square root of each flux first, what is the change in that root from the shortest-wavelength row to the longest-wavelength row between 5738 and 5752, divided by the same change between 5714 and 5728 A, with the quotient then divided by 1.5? 2.0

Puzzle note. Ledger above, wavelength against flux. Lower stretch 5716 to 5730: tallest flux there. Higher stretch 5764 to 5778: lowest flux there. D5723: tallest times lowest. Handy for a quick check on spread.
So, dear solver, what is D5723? 4.3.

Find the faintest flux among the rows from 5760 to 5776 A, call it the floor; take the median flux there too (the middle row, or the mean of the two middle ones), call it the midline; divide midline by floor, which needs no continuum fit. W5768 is 1.08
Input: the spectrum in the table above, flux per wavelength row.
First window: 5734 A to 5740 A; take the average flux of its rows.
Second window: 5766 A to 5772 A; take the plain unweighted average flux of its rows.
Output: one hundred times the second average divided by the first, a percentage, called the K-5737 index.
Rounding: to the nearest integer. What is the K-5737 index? 93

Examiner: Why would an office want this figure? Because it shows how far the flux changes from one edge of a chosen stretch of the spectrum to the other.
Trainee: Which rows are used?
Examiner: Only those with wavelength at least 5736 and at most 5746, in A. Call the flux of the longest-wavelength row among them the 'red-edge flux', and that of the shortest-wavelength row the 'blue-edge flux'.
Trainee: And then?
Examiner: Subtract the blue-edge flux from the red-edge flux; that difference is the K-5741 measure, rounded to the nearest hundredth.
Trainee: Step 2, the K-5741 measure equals -0.06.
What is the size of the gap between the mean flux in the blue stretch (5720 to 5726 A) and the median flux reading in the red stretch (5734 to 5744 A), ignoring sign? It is 0.24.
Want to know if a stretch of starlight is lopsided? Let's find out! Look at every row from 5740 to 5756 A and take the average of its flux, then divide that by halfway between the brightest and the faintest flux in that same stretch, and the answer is 1.00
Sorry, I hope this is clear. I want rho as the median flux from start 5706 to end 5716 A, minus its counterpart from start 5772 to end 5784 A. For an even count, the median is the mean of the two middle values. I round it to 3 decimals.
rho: 0.010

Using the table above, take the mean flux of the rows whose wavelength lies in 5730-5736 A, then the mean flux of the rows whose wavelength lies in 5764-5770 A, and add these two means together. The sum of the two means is 4.03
